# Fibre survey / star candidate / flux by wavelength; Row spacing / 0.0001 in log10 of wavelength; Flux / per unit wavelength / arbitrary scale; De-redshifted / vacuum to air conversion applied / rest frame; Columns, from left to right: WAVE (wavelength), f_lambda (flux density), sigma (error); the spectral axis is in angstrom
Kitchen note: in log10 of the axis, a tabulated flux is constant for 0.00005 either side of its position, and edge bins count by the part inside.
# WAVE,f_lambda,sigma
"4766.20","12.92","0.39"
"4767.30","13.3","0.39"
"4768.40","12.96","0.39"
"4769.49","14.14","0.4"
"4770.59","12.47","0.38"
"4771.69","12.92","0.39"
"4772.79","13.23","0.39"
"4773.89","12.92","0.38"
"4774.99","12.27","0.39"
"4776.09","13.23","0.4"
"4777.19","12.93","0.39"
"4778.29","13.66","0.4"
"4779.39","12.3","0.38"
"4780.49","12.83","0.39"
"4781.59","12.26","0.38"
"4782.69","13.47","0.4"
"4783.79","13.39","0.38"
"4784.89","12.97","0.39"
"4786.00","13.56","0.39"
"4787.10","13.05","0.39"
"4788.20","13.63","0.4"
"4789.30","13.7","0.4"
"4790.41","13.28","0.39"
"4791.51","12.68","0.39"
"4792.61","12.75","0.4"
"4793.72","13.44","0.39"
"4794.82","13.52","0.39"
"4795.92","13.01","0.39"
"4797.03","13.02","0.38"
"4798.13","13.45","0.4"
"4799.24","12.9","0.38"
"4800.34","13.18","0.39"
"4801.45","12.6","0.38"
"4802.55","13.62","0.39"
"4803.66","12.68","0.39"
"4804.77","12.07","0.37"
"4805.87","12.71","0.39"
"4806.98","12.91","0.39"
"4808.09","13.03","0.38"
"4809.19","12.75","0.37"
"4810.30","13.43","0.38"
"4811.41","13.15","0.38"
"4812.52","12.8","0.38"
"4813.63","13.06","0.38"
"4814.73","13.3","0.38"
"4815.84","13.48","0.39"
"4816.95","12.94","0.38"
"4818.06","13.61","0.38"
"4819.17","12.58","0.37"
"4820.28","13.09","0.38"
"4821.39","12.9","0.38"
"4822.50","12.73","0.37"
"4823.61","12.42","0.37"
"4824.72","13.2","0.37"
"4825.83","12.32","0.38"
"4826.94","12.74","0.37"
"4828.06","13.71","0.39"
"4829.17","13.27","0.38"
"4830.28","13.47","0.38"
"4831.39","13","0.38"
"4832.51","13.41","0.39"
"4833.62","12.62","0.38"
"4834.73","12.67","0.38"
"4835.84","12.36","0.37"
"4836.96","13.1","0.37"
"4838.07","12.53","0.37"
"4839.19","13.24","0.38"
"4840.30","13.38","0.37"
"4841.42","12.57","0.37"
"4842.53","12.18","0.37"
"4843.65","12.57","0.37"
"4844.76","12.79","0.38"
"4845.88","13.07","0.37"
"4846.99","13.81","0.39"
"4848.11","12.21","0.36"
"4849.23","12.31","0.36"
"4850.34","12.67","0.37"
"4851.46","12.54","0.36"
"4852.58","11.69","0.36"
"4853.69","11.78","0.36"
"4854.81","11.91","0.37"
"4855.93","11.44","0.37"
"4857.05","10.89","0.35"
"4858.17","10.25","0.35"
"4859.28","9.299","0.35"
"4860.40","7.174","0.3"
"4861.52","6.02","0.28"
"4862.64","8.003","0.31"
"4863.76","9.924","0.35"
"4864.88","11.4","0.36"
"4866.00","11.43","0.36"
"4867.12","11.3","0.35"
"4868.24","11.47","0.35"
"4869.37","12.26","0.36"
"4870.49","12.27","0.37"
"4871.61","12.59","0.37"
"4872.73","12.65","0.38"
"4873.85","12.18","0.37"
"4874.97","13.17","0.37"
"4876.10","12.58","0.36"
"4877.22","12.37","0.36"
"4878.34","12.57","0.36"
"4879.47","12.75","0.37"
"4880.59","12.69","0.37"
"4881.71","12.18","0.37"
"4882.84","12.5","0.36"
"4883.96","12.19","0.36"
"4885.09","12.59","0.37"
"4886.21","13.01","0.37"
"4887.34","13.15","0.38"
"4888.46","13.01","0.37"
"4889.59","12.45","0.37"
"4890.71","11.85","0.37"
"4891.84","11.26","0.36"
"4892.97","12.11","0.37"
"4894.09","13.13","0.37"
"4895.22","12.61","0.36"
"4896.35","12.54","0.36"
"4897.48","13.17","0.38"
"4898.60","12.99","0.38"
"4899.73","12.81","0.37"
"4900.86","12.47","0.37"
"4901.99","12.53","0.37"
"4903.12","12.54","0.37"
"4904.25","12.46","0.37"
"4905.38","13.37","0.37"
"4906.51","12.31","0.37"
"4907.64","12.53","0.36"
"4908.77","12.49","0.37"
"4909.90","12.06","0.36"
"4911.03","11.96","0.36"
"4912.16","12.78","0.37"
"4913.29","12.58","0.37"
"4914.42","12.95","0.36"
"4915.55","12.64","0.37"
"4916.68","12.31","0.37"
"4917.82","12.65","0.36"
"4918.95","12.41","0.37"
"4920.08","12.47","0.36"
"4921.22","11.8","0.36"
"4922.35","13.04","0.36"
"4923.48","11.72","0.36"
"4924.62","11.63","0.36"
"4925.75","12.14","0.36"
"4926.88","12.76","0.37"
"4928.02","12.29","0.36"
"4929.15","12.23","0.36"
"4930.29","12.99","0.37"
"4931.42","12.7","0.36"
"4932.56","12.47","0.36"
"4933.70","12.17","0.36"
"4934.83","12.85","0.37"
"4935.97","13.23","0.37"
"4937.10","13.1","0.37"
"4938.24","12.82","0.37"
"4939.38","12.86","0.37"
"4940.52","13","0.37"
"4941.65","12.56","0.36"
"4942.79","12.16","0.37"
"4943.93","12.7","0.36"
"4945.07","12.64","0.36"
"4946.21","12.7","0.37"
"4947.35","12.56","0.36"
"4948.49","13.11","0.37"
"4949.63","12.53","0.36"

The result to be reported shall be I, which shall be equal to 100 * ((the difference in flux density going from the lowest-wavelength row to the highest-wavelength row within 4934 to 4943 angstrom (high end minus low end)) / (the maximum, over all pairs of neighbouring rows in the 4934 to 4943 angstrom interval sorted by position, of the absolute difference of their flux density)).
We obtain -157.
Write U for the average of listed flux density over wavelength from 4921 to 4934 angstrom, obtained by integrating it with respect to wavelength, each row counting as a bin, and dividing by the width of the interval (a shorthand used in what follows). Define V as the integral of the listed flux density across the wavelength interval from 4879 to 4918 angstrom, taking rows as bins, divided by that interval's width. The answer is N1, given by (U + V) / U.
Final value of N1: 2.02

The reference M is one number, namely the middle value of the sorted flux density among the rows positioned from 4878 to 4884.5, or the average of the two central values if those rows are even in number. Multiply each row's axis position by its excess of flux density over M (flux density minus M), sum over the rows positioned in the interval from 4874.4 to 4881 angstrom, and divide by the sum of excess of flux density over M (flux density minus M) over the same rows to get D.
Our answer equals 4876.7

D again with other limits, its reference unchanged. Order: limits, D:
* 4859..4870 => 4862.4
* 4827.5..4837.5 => 4830.8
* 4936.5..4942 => 4938.8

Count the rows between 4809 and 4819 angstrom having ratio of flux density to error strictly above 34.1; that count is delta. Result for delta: 7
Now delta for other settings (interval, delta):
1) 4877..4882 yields 4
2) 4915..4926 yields 4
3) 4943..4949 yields 5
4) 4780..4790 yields 3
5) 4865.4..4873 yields 0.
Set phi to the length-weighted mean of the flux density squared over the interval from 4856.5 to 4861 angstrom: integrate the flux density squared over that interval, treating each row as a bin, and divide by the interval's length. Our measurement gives 90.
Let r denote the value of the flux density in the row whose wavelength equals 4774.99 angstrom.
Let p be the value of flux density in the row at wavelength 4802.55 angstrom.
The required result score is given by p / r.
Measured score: 1.11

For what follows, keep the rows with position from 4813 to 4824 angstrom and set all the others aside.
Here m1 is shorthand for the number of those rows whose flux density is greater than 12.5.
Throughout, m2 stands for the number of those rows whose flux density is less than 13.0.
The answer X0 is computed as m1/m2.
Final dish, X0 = 1.8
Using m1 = 9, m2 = 5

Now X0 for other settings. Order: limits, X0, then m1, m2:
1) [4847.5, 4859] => 0.2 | 2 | 10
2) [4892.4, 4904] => 1.0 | 8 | 8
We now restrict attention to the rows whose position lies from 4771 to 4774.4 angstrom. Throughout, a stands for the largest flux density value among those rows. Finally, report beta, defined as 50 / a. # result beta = 3.78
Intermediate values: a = 13.23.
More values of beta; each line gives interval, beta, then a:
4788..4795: 3.65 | 13.7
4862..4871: 4.07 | 12.27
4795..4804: 3.67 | 13.62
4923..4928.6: 3.92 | 12.76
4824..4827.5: 3.79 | 13.2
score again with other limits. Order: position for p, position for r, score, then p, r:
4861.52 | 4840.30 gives 0.45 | 6.02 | 13.38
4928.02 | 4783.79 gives 0.92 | 12.29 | 13.39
